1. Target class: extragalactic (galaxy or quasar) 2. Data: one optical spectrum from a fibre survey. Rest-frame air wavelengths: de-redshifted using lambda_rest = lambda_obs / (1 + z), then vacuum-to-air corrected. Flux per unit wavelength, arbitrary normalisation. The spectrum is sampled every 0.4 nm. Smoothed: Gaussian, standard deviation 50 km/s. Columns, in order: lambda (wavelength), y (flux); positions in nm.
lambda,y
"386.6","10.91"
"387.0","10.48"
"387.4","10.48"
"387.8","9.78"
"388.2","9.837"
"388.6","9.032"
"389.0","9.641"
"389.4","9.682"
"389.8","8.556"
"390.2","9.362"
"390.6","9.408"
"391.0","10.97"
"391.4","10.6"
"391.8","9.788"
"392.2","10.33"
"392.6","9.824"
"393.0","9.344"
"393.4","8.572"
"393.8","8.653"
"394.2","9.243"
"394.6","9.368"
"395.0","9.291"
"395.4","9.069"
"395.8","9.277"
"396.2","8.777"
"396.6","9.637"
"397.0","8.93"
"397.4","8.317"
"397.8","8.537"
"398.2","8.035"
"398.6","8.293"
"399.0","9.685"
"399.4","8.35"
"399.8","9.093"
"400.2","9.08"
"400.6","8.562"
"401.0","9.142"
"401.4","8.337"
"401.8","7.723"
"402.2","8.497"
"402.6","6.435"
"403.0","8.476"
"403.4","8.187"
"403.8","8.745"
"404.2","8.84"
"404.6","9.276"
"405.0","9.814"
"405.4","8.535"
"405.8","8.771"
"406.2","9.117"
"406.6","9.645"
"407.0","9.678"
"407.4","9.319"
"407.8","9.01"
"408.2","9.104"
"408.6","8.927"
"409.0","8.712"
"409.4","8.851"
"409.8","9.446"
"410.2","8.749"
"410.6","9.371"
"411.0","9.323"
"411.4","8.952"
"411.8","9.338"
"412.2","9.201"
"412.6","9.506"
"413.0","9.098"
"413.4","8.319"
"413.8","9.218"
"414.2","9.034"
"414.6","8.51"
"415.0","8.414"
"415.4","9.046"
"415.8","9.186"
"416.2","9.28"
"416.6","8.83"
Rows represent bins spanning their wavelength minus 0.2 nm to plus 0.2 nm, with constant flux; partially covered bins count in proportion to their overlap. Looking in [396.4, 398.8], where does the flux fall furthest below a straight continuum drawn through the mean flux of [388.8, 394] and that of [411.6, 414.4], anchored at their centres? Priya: 398.2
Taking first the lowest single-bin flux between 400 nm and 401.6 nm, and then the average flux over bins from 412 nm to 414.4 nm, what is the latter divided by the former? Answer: 1.09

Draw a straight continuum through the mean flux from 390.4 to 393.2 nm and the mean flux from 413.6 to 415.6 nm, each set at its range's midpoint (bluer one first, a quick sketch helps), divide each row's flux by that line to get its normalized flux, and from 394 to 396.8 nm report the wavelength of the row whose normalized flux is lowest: 396.2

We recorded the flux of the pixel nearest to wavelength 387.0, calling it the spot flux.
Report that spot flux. 10.48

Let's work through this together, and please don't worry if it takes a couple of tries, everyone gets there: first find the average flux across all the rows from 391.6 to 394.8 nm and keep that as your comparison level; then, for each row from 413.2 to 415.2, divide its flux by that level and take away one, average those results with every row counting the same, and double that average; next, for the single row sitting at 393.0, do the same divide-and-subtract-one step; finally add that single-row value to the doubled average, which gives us -0.15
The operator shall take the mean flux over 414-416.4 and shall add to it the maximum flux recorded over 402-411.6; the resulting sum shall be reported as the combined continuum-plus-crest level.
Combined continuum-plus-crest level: 18.7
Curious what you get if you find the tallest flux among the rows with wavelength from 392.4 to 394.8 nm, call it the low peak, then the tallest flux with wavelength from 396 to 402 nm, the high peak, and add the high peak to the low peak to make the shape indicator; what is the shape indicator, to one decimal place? 19.5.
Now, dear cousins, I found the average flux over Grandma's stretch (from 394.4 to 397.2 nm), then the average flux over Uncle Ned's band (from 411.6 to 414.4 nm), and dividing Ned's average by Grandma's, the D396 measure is 0.99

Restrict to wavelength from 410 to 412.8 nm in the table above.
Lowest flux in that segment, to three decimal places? 8.749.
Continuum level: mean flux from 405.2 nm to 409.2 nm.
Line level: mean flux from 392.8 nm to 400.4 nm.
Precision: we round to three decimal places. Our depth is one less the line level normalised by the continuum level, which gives 0.017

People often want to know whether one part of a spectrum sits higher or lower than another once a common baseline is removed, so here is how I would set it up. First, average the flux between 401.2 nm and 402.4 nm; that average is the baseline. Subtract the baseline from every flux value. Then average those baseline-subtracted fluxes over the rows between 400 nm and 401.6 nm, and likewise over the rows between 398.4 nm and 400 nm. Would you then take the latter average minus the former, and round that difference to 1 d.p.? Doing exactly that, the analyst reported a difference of 0.1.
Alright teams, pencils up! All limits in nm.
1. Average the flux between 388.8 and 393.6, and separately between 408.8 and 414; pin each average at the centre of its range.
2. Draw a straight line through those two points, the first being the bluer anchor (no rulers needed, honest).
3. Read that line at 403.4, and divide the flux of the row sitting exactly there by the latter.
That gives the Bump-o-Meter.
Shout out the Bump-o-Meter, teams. 0.88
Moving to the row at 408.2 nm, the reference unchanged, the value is 0.99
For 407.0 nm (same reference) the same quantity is 1.05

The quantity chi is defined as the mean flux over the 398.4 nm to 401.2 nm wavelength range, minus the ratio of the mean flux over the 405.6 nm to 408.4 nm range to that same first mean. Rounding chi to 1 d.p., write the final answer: 7.8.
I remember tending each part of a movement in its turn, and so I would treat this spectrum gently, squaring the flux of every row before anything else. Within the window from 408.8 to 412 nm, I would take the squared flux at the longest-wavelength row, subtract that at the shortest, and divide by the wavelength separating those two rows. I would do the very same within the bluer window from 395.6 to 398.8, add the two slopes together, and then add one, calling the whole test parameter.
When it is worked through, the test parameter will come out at -1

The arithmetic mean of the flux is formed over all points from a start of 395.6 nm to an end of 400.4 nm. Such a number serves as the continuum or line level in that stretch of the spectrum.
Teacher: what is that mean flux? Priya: 8.8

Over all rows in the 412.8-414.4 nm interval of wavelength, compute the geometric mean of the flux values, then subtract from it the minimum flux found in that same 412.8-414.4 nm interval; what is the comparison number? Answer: 0.6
